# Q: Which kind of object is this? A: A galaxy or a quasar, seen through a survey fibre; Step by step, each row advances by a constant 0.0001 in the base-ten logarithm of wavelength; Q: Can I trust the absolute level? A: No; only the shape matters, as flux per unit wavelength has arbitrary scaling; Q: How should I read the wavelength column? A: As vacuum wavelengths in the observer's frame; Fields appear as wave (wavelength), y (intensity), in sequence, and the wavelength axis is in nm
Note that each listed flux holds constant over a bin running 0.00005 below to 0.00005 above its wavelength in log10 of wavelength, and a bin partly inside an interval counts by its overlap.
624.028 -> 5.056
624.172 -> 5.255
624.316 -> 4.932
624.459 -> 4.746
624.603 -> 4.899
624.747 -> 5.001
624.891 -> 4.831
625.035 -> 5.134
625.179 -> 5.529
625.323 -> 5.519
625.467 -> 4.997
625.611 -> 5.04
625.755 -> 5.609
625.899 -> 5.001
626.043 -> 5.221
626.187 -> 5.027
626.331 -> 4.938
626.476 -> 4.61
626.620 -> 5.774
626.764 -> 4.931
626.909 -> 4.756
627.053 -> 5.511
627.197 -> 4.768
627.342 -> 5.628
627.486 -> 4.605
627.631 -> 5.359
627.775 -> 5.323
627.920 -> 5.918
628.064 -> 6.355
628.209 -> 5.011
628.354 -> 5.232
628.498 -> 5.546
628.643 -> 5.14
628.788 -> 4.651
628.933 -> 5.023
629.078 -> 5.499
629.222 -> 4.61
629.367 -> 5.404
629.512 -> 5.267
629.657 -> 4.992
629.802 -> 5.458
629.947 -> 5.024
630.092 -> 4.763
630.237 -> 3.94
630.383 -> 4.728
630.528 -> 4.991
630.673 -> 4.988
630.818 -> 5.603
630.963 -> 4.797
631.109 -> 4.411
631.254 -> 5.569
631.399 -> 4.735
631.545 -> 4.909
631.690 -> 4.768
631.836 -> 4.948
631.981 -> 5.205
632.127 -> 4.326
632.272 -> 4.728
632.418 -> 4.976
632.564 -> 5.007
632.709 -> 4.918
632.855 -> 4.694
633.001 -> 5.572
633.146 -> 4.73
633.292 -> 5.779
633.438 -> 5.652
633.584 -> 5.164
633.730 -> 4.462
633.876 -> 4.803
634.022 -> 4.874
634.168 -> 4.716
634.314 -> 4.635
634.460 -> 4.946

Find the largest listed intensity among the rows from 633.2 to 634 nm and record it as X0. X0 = 5.779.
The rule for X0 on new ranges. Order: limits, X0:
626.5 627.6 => 5.774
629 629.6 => 5.499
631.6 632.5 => 5.205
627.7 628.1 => 6.355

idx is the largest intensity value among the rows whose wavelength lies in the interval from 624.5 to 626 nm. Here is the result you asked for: 5.609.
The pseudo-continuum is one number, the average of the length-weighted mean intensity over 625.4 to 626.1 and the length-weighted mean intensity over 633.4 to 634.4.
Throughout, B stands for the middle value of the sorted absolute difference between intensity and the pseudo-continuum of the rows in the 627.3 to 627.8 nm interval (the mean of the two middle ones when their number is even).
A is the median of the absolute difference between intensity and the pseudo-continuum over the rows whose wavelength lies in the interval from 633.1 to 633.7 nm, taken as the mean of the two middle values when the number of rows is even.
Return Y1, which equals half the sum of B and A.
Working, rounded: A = 0.46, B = 0.38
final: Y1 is 0.42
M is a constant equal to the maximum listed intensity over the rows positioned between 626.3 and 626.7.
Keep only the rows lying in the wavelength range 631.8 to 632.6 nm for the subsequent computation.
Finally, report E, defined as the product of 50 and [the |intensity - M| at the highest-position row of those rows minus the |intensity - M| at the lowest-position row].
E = -3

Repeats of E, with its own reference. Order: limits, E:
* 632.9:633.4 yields -10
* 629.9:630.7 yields 2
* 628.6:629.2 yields -18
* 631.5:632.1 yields -15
